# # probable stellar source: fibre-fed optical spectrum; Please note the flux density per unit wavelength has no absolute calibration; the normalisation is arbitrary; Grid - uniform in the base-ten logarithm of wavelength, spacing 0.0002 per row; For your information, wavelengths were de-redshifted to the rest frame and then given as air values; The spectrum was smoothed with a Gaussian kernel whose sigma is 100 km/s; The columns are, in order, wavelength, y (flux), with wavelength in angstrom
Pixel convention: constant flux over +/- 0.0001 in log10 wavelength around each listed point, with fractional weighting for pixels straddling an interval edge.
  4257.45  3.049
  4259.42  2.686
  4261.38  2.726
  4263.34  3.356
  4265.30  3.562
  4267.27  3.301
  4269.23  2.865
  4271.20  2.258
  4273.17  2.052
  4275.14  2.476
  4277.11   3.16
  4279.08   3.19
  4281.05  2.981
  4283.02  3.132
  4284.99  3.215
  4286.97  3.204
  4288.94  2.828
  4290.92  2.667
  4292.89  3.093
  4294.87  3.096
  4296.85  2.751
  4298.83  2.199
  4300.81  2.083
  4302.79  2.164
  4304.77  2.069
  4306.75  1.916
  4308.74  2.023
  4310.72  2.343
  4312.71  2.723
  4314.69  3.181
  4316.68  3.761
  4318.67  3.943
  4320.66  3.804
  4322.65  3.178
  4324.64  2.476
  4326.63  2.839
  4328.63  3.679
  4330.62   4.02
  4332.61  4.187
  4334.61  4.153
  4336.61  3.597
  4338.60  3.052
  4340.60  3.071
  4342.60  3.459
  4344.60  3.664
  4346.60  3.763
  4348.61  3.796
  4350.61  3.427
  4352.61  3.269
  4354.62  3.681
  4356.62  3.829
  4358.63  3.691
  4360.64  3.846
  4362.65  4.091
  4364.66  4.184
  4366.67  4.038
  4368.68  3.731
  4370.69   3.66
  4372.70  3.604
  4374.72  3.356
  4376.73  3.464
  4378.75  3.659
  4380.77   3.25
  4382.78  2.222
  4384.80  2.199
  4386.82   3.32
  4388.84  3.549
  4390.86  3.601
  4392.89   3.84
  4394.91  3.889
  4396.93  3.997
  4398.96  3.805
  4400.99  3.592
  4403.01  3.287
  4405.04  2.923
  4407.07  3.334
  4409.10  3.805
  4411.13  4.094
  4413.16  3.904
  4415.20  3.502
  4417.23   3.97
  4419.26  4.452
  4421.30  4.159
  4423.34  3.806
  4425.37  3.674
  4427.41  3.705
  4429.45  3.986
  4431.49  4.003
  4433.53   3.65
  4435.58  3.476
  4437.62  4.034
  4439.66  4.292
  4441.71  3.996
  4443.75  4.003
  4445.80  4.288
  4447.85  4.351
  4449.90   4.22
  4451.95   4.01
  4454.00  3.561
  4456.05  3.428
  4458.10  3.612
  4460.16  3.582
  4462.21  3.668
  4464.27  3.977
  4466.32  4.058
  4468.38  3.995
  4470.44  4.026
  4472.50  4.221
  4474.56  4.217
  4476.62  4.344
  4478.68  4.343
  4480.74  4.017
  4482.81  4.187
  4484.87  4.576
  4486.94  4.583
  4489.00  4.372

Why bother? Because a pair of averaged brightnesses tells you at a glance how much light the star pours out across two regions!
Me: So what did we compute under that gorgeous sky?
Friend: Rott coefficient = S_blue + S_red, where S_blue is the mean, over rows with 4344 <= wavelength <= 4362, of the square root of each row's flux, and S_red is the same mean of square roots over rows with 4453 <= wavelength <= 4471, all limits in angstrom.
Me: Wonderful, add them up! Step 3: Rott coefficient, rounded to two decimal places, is 3.85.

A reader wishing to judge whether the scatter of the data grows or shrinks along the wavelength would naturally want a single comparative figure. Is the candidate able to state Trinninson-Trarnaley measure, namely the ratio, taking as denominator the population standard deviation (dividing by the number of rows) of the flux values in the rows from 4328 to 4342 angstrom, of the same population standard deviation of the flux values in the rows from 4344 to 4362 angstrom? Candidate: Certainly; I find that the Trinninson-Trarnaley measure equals 0.41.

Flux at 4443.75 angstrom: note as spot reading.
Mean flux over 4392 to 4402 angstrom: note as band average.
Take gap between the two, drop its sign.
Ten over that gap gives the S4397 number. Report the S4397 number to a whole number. 56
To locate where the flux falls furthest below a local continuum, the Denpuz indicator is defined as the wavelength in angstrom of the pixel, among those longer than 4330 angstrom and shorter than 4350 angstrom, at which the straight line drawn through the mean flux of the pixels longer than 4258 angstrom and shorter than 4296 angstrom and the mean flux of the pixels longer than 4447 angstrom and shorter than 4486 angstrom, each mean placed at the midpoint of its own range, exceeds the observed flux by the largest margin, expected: 4338.60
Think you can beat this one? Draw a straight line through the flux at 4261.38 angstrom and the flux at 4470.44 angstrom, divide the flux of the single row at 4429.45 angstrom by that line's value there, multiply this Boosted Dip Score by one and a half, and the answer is 1.59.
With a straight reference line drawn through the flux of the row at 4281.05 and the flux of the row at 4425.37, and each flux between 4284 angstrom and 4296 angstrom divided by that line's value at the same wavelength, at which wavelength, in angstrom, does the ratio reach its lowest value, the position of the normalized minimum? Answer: 4290.92 angstrom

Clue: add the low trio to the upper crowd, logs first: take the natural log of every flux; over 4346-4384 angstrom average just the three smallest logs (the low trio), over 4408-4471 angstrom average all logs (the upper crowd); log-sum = 2.42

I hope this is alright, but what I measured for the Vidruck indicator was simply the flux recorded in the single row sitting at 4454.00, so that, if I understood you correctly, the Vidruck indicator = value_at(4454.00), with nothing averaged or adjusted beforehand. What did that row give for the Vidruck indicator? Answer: 3.561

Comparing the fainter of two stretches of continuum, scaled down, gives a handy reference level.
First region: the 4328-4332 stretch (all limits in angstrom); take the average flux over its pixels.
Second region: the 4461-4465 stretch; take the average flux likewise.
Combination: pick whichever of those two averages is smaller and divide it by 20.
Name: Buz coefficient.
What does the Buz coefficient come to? 0.19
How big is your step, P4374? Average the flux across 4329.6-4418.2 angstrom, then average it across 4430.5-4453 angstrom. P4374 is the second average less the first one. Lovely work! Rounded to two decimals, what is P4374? 0.43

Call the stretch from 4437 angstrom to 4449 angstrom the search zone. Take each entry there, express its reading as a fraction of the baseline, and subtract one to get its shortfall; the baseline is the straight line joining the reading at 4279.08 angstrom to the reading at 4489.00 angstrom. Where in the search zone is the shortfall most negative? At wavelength 4443.75 angstrom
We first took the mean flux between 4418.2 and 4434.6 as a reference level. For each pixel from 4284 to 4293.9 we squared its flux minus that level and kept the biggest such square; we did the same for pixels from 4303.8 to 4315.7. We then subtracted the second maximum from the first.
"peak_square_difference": -2.5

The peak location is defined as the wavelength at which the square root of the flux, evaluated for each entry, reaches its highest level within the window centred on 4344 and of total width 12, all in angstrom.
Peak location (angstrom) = 4348.61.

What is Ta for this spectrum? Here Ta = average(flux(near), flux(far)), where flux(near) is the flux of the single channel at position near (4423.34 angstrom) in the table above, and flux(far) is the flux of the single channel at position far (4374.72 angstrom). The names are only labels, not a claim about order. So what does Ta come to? 3.6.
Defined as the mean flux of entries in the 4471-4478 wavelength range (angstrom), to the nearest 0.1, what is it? 4.3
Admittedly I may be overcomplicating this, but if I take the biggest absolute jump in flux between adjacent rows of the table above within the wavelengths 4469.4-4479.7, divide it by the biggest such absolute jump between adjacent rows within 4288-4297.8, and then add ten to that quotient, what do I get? 10.5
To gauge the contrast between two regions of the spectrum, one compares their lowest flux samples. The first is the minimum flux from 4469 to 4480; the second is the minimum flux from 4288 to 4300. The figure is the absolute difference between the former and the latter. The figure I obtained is 1.8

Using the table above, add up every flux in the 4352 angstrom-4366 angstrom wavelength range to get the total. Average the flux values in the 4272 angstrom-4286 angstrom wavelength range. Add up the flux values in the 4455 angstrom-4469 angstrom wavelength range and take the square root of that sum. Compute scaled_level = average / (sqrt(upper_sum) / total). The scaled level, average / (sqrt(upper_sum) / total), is 15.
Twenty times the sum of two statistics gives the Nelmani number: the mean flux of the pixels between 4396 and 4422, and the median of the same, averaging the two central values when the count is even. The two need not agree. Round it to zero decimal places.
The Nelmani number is 151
